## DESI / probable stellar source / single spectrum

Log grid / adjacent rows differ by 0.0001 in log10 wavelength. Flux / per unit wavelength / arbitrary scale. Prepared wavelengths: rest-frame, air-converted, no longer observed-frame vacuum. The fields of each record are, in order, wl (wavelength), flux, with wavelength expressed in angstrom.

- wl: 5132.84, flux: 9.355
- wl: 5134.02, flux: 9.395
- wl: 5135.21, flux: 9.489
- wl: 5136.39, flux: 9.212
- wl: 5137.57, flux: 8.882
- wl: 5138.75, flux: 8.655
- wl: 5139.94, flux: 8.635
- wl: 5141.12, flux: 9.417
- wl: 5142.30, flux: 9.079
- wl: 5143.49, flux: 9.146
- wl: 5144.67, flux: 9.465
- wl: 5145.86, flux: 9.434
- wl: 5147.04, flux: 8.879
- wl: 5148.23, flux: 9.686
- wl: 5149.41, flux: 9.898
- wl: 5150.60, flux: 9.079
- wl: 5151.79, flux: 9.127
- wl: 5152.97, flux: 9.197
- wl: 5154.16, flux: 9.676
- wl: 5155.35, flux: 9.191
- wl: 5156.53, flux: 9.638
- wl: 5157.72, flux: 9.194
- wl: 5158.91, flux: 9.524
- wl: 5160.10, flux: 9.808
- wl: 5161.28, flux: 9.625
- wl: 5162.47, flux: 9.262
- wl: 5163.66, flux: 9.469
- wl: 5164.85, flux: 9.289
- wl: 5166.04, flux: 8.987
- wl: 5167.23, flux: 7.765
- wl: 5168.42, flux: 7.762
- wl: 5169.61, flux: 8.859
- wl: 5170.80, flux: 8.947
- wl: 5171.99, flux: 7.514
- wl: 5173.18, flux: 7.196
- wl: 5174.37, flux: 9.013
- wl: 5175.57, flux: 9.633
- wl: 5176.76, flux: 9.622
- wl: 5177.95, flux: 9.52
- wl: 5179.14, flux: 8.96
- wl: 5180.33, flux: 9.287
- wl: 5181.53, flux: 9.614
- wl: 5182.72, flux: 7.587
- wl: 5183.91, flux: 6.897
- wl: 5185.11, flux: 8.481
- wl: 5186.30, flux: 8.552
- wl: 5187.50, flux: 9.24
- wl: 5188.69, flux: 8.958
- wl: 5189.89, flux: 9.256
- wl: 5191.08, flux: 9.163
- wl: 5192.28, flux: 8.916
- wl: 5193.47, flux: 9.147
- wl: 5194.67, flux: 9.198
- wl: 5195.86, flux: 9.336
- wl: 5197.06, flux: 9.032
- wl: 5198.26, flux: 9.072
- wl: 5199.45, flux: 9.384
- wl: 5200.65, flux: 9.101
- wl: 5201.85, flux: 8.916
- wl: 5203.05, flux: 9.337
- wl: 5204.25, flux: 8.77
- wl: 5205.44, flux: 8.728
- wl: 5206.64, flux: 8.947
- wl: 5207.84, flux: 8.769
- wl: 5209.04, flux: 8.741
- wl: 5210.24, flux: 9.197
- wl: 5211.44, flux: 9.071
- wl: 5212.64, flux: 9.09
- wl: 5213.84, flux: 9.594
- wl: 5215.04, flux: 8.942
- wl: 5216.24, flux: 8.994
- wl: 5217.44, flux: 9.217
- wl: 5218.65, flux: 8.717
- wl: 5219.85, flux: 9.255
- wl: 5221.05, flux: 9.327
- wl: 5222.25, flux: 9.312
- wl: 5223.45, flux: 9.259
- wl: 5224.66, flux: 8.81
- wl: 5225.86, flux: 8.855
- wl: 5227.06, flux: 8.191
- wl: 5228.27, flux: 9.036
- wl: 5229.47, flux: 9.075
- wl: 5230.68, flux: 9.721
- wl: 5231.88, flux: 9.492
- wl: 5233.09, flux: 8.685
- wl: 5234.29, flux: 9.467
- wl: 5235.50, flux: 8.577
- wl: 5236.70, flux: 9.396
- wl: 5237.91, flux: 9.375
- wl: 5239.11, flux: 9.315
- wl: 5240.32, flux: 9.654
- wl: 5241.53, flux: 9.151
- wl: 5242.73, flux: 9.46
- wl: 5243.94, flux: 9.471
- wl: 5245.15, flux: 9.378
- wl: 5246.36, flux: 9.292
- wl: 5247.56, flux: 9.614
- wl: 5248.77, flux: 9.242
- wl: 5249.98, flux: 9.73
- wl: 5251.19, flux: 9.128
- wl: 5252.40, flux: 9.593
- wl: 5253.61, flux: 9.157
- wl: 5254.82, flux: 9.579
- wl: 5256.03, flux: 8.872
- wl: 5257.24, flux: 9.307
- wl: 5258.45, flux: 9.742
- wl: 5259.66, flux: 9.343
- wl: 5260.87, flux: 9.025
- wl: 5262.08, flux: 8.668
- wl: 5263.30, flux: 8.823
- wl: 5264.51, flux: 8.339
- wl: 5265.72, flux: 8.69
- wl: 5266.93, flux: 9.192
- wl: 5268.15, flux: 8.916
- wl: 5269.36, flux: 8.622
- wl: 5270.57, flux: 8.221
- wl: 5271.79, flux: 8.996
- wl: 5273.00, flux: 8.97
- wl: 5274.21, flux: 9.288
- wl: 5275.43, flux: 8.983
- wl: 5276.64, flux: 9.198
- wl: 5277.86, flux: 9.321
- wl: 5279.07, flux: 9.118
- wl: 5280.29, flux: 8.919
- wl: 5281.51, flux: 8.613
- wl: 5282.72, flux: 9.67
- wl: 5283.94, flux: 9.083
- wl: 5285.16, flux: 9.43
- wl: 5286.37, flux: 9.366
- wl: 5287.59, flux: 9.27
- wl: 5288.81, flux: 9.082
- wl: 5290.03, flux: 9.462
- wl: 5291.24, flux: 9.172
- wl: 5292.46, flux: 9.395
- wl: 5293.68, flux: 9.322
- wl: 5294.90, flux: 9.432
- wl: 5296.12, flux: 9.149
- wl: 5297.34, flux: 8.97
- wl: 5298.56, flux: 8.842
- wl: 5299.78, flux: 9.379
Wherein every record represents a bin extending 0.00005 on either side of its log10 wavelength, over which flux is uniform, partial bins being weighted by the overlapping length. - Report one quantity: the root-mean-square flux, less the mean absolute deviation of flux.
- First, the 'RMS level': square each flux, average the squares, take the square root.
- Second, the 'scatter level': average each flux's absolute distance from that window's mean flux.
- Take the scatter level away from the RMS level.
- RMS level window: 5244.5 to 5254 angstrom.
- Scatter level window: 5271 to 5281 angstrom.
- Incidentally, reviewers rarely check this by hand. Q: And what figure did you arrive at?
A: 9.3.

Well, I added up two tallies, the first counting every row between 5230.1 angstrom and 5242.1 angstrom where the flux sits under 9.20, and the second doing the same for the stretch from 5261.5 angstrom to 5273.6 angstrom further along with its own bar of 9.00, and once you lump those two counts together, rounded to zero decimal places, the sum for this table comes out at 12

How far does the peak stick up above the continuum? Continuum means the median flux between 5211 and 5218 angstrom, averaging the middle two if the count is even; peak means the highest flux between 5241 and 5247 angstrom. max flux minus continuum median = 0.39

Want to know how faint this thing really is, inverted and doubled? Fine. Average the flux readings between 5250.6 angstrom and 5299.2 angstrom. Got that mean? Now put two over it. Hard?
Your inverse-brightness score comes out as 0.220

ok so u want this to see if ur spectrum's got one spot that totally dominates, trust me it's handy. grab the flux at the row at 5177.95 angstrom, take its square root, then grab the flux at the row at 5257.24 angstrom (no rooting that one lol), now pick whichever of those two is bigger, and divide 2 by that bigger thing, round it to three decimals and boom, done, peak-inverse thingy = 0.215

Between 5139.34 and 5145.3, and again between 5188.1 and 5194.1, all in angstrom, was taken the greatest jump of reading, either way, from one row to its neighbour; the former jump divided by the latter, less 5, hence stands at -2.38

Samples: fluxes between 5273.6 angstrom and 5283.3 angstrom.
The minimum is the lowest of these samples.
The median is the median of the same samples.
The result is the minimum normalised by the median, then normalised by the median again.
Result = 0.1027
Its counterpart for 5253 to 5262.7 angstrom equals 0.1017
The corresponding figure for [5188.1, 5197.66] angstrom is 0.1064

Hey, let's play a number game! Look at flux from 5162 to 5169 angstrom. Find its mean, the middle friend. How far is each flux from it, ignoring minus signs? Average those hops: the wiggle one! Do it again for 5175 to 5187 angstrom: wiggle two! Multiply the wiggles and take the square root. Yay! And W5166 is 0.70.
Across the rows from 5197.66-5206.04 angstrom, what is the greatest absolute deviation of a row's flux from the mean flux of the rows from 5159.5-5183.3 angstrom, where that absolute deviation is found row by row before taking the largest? 0.50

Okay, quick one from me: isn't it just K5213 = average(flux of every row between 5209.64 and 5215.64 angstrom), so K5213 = 9.18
